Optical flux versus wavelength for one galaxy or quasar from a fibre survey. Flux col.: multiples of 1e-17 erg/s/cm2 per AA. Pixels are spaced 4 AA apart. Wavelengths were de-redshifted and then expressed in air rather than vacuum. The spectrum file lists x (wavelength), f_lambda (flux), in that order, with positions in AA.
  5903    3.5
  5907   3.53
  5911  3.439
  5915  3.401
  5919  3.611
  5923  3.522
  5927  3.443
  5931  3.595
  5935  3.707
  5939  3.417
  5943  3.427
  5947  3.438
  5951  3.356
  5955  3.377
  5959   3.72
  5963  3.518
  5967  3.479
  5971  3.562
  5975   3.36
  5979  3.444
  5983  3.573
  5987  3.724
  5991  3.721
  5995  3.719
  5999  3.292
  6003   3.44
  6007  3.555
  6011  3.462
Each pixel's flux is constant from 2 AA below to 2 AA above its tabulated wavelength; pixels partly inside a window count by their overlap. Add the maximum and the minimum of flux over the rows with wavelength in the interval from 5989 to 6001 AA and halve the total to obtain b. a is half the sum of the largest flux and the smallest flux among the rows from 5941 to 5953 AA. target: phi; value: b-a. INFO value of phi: 0.11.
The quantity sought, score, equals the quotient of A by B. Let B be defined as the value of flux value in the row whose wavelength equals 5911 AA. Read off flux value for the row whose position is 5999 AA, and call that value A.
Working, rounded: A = 3.292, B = 3.439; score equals 0.96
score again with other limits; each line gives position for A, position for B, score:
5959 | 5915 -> 1.09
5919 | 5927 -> 1.05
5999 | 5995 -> 0.89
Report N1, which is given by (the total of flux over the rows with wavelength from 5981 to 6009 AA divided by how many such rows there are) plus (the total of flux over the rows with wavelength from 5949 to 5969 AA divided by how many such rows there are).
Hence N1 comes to 7.06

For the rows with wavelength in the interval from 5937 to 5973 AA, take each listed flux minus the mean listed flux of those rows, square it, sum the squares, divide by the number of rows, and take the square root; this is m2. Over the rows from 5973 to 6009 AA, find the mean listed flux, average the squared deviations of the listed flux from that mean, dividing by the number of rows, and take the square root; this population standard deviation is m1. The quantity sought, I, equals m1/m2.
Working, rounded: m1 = 0.154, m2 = 0.106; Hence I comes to 1.5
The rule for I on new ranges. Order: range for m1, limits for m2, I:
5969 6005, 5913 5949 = 1.5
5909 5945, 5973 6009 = 0.7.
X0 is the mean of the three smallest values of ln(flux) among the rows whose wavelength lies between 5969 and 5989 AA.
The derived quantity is 1.24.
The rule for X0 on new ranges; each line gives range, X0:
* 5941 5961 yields 1.22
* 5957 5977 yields 1.24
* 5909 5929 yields 1.23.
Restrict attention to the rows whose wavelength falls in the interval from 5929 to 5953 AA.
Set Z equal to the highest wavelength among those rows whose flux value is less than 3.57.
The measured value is 5951 AA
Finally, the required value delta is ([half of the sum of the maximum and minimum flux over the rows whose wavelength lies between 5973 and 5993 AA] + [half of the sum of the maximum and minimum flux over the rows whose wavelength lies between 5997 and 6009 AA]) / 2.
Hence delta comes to 3.483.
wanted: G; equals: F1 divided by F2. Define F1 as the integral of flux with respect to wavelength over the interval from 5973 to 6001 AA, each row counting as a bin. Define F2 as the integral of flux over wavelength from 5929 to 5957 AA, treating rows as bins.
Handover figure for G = 1.02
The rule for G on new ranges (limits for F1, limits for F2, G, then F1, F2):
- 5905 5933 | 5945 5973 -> 1.00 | 98.2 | 97.8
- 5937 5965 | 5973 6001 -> 0.98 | 97.0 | 99.3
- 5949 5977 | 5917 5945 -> 0.99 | 97.5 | 98.9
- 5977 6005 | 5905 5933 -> 1.02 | 99.7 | 98.2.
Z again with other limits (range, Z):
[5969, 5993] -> 5979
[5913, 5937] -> 5927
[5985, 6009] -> 6007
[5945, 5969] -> 5967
